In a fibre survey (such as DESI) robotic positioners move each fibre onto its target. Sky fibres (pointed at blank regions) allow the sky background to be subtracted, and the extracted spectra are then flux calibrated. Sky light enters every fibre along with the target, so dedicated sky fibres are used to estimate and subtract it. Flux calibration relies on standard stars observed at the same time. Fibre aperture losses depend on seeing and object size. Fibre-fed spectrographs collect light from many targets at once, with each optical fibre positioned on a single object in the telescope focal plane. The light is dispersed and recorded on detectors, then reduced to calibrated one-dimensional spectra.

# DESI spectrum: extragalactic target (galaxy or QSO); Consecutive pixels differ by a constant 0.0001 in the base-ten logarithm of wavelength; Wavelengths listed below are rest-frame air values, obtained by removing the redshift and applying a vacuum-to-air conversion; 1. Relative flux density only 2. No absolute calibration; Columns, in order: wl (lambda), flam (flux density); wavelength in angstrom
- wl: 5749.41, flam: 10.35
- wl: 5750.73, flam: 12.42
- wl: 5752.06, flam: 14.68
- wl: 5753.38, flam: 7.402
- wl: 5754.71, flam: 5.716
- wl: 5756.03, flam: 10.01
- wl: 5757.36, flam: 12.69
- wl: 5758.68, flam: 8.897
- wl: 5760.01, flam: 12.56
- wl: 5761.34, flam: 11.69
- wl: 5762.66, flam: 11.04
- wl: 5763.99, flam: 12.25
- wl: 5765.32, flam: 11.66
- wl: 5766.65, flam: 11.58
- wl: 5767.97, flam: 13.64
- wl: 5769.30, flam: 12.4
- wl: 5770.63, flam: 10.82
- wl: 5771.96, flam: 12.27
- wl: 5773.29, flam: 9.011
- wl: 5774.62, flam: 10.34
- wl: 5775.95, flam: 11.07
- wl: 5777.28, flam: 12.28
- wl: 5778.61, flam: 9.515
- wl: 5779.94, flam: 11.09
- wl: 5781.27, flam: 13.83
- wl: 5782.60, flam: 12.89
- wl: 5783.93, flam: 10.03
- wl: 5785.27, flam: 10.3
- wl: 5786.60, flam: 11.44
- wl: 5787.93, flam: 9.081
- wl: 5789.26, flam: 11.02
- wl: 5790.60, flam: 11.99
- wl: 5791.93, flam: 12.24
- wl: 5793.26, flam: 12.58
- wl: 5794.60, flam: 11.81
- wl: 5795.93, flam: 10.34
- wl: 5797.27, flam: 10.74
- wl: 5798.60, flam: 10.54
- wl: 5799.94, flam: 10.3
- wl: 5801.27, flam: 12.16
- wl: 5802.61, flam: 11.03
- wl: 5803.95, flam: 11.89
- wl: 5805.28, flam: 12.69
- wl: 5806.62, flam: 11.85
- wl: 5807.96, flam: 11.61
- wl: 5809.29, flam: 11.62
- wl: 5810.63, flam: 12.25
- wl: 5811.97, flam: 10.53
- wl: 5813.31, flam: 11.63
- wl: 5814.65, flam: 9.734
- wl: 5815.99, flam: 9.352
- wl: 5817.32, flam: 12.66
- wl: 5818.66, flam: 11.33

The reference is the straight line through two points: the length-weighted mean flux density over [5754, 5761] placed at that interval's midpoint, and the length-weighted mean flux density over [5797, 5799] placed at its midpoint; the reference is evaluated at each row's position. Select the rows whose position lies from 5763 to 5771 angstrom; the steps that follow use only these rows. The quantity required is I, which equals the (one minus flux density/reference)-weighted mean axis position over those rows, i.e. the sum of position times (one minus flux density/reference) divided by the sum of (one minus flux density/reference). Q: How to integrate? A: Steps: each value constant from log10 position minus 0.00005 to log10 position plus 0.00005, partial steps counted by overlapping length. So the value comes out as 5767.1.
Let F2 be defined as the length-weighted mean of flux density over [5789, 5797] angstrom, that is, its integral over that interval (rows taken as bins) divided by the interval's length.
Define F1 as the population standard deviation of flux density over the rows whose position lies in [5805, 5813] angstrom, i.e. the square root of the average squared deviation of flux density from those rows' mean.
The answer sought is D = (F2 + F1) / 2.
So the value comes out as 6.2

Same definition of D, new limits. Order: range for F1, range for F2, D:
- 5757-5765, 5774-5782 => 6.3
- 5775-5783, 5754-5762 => 5.8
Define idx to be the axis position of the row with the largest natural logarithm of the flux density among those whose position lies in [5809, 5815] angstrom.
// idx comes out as 5810.63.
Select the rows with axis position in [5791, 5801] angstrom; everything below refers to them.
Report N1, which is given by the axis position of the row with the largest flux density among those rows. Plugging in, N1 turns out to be 5793.26 angstrom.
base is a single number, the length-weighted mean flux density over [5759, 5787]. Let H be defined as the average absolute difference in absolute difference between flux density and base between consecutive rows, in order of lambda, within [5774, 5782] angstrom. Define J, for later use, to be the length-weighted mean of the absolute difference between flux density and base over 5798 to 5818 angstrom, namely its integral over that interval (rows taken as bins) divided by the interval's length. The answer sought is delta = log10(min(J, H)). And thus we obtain -0.08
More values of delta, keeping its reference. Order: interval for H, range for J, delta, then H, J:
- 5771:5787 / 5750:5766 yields 0.01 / 1.02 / 1.82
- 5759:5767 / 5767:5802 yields -0.38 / 0.42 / 1.08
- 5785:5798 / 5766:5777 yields -0.05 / 0.90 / 1.07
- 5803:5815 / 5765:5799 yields -0.20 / 0.63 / 1.04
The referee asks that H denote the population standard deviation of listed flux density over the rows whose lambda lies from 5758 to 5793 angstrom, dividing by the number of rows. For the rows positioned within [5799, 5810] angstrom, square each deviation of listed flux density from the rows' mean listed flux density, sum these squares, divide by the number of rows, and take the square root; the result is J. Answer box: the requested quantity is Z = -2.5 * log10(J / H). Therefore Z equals 0.72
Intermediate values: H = 1.31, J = 0.68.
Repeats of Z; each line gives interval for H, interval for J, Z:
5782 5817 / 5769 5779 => -0.18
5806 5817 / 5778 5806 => -0.18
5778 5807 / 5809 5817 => 0.09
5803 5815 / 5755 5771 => -0.41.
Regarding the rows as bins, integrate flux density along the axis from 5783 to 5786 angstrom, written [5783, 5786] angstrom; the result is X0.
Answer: 31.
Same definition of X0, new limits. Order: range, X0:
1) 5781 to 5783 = 27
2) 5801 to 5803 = 23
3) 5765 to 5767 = 23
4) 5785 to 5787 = 22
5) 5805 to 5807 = 24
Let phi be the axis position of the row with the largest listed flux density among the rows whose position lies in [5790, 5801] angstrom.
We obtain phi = 5793.26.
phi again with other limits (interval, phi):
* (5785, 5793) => 5791.93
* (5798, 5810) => 5805.28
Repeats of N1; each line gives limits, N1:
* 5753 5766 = 5757.36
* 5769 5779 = 5769.30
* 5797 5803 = 5801.27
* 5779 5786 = 5781.27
